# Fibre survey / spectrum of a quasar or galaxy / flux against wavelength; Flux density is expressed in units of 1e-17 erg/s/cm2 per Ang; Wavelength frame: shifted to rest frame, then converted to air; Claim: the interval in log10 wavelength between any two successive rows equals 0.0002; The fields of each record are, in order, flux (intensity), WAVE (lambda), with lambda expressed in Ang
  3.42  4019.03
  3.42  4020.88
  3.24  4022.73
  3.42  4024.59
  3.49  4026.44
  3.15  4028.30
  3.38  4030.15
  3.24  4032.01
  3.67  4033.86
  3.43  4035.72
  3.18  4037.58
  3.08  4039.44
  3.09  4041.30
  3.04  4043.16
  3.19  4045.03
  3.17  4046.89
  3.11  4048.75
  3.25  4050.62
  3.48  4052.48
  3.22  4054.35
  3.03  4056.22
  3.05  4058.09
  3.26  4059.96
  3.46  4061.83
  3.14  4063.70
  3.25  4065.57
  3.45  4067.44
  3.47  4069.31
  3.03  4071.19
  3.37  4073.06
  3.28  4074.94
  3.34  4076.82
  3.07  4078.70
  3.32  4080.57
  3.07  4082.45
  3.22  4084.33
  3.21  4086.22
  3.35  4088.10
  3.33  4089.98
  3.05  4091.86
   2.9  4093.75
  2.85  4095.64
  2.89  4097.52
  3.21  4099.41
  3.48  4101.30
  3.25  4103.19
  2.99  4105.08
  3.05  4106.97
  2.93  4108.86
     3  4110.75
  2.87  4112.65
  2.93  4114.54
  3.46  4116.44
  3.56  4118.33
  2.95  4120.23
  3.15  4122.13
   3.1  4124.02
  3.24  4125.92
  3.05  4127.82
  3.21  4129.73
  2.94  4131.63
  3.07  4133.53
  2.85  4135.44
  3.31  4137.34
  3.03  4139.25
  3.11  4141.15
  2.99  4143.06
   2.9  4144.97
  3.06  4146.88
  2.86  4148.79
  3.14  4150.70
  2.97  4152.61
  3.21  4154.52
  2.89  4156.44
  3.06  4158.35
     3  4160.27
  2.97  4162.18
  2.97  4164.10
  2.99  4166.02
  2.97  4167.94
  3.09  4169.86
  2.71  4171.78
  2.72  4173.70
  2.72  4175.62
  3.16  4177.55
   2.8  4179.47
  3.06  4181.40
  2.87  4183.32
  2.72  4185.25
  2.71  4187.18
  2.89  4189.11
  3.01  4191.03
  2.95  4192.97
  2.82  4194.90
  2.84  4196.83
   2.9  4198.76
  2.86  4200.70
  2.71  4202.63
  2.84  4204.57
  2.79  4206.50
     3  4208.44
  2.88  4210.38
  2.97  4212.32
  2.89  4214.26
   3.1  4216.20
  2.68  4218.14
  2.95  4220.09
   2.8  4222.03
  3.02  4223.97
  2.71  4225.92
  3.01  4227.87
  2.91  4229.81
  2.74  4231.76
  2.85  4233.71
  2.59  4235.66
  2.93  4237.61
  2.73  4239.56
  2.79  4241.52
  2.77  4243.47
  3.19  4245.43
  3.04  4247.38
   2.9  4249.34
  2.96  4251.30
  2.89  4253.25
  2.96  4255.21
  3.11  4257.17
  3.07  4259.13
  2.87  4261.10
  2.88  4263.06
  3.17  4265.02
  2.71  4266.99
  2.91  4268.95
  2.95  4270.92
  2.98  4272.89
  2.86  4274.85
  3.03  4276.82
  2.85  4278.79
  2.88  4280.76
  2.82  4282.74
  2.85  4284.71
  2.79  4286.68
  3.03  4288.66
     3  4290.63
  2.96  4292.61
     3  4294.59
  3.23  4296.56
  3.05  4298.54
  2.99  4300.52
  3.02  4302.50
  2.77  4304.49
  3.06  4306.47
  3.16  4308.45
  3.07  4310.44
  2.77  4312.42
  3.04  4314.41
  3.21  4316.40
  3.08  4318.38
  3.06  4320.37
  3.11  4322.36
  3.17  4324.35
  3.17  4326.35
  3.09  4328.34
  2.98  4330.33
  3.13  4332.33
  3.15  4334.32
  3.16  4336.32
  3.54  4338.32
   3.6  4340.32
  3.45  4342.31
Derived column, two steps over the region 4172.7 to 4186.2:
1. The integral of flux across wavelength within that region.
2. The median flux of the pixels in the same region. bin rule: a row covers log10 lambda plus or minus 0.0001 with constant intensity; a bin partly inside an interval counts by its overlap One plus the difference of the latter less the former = -35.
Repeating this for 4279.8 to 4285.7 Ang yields -13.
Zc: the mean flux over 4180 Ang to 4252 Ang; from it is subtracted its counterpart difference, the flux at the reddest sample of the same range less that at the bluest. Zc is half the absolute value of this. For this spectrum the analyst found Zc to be 1.5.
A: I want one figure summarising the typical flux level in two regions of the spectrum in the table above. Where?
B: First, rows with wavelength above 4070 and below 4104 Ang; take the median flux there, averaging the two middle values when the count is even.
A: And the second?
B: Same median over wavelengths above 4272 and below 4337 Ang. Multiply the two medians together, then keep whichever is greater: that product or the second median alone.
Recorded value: 9.7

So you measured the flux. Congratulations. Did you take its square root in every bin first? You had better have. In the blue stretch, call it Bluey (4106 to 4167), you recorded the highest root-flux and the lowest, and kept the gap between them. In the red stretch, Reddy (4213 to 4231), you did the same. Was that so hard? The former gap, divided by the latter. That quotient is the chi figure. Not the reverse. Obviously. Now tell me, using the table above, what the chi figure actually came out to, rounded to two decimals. 1.61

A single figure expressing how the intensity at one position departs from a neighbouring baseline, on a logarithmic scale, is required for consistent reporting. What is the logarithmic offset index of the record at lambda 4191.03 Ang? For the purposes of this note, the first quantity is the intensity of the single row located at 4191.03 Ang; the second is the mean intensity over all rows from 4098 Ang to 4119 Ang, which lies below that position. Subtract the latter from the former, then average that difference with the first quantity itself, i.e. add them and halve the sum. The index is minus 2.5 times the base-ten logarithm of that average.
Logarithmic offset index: -0.39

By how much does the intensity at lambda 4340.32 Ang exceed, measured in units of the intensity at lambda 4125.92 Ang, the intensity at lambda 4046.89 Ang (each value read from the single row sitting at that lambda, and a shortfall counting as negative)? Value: 0.13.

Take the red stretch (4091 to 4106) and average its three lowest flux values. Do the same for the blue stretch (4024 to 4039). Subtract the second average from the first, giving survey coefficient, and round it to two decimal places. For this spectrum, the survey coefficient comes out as -0.31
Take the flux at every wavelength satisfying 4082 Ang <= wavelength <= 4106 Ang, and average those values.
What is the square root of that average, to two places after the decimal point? 1.77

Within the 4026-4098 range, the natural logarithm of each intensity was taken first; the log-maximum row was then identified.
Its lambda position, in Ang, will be 4033.86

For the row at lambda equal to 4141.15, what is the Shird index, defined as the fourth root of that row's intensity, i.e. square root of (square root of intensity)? 1.33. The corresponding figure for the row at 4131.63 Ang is 1.31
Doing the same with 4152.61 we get 1.31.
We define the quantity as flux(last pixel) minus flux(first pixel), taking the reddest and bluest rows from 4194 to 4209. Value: 0.18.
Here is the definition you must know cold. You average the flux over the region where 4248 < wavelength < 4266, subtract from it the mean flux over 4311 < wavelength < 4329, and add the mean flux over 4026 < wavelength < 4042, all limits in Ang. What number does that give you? 3.20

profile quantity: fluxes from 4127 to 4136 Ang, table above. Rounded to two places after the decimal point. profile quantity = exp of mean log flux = 3.02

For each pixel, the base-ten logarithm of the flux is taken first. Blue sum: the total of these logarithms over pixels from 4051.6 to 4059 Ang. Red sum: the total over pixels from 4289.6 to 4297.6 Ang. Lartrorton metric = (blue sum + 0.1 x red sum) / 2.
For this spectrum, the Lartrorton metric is 1.10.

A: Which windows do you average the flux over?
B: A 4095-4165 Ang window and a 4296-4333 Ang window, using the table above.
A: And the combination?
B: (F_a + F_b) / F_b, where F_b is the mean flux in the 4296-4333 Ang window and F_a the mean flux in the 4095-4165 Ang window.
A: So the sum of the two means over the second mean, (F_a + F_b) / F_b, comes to 2.00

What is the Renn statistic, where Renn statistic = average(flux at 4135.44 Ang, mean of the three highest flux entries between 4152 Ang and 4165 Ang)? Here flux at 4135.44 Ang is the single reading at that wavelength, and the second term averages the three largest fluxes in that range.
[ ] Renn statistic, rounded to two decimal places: 2.97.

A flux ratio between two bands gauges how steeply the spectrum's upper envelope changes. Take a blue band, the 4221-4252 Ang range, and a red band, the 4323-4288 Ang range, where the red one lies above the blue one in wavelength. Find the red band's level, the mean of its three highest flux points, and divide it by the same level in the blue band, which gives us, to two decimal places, 1.04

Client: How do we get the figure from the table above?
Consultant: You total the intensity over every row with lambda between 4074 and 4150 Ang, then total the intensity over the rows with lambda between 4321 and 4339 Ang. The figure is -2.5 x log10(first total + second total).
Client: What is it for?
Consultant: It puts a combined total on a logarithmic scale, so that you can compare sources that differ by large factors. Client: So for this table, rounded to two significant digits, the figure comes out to -5.5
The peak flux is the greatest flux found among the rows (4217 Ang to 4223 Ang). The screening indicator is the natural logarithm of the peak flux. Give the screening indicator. 1.08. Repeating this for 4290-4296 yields 1.10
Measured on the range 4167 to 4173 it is 1.13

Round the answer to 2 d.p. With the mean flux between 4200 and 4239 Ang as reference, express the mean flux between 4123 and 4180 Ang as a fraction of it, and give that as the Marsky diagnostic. 1.05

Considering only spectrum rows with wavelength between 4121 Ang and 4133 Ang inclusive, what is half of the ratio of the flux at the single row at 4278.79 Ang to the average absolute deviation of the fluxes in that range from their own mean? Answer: 17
